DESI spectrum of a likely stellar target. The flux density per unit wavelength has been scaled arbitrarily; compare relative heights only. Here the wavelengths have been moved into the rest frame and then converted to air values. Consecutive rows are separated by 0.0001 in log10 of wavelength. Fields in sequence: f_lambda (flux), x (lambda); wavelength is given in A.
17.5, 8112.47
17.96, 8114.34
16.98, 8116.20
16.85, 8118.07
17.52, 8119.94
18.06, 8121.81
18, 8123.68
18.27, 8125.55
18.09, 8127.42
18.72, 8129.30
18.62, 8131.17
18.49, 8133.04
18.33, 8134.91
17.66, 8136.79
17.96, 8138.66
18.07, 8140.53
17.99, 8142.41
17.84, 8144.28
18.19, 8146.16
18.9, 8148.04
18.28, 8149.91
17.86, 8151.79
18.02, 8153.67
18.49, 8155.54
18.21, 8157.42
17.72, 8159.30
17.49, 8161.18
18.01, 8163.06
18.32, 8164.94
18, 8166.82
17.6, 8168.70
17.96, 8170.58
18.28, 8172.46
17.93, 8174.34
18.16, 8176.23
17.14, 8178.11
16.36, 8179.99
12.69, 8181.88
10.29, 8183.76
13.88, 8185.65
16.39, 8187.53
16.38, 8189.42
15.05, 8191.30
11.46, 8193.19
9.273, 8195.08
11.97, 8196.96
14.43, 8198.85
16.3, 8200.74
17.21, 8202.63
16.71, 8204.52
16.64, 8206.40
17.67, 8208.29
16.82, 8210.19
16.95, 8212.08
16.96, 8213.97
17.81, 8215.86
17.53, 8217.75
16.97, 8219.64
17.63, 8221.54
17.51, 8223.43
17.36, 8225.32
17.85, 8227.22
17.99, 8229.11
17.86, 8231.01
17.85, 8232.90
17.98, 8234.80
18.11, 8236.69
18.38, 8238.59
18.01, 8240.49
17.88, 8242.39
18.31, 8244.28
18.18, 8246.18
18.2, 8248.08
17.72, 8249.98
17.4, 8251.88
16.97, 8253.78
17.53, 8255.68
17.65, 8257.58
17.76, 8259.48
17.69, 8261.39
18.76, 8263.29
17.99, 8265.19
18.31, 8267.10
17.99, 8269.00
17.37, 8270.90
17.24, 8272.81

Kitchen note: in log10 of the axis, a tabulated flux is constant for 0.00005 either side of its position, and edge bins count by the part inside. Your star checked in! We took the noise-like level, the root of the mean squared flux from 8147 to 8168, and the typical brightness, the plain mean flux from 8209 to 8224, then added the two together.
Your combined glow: 35.4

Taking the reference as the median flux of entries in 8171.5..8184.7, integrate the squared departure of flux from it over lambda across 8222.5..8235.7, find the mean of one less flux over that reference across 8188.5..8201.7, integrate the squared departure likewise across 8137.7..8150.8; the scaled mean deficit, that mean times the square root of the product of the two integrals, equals 2.0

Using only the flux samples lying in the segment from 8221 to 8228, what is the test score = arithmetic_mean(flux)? 17.6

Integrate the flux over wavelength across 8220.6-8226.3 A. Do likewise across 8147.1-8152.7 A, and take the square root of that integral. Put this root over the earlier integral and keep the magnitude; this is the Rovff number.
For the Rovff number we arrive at 0.102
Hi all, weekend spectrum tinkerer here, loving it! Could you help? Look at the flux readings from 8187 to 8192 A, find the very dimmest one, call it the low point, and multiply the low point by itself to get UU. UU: 227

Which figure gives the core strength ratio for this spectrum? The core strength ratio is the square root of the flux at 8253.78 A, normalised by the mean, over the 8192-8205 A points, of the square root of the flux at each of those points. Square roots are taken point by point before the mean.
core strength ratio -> 1.11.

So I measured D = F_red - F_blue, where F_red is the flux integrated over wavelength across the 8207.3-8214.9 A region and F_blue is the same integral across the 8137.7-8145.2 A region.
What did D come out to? -5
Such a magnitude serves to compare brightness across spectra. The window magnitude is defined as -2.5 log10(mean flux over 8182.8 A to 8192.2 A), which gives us -2.90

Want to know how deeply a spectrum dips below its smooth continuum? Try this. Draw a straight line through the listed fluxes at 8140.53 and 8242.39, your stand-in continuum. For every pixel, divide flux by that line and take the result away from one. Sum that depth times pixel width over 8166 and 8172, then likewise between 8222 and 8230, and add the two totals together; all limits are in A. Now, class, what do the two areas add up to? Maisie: 0.15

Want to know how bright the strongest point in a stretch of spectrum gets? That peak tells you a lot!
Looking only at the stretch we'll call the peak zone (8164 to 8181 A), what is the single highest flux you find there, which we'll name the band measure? 18.32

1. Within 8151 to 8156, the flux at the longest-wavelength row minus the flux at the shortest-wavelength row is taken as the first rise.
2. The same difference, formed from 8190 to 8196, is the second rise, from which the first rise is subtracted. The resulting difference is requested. -6.4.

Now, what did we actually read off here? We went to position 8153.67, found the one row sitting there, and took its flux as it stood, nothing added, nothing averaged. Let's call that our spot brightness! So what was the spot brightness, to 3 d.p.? 18.020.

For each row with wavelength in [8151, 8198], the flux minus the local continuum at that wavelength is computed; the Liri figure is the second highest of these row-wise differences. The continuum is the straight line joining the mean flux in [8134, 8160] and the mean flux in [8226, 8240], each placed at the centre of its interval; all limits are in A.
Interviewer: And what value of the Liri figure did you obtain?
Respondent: 0.2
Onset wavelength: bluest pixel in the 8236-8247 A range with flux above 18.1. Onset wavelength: 8236.69 A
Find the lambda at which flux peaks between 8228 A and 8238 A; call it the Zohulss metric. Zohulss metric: 8236.69 A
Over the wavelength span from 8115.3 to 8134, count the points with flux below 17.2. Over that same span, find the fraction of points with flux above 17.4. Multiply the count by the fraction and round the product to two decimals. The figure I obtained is 1.60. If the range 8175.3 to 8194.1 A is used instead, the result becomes 0.90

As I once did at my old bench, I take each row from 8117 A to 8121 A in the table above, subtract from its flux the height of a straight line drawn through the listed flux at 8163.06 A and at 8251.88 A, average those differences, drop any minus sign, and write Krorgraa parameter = 1.1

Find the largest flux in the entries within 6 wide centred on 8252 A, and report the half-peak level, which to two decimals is 8.86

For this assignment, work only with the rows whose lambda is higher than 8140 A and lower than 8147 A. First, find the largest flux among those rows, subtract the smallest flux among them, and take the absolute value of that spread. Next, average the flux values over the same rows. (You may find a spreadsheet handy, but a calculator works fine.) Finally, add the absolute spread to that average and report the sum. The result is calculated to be 18.4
